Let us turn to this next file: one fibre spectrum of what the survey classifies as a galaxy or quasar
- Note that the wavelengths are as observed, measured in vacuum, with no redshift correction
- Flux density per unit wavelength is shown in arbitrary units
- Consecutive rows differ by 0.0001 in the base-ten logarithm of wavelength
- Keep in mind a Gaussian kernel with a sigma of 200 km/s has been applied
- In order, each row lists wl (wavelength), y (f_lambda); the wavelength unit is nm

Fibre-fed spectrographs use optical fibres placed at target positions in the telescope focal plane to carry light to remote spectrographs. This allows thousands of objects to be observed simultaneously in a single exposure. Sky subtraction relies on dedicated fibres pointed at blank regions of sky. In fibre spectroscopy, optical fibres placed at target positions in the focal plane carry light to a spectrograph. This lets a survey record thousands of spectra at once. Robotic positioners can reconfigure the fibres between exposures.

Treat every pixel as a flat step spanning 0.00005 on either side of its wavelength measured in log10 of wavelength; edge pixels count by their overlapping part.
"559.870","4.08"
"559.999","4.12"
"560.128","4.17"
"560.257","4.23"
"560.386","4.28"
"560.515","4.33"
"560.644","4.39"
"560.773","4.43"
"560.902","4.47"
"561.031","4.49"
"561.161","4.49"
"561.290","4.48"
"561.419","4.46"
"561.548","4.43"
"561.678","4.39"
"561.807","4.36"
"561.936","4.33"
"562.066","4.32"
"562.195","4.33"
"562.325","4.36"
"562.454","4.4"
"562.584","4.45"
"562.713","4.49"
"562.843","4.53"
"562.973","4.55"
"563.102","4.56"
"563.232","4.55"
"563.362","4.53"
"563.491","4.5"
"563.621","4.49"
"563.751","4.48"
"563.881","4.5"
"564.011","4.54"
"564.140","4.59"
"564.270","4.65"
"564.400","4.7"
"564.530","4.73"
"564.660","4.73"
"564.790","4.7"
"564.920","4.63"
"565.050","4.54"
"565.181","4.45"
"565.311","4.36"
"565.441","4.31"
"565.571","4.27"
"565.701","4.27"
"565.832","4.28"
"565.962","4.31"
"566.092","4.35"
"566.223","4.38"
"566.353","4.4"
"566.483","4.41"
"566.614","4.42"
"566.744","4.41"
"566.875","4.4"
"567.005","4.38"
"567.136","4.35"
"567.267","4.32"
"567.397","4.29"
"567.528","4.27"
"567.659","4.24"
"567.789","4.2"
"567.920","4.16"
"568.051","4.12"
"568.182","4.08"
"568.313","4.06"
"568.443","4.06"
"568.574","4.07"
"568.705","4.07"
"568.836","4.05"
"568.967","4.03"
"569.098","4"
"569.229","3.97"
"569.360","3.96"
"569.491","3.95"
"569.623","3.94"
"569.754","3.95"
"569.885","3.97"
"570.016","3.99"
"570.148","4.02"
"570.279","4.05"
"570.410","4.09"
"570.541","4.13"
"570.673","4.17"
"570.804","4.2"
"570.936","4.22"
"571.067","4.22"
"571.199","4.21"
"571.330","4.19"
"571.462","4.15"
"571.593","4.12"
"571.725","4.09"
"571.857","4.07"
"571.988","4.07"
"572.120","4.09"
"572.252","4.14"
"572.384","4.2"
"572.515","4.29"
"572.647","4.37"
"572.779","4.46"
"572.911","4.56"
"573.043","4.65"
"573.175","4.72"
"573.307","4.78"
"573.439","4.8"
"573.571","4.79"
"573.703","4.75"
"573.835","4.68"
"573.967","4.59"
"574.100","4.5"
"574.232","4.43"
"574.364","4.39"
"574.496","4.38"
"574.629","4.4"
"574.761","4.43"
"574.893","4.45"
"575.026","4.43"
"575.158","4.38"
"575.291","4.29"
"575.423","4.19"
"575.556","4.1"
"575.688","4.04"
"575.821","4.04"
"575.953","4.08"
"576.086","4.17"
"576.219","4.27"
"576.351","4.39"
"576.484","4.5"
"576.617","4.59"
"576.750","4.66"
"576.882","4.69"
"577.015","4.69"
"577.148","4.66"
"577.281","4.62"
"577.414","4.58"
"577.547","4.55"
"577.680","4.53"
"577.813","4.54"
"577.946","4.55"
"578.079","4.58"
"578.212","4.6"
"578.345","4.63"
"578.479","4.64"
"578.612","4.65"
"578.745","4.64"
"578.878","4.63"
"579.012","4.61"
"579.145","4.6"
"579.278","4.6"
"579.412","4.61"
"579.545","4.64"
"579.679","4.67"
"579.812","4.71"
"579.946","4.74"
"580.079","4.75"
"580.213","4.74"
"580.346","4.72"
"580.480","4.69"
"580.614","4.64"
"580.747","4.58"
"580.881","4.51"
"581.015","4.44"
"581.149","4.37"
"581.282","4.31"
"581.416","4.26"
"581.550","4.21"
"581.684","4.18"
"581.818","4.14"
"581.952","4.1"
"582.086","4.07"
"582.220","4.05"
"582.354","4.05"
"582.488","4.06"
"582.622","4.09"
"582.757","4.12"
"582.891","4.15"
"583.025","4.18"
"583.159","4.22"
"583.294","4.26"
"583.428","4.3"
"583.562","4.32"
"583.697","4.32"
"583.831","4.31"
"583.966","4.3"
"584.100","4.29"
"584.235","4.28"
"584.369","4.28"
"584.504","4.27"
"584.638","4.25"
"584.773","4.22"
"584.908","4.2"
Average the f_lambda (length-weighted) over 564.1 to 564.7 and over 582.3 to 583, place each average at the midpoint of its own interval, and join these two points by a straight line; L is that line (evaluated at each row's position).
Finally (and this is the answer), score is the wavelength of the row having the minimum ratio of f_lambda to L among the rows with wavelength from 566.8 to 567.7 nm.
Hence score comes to 567.659 nm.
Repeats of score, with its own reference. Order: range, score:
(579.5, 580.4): 579.545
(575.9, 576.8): 575.953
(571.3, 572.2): 571.857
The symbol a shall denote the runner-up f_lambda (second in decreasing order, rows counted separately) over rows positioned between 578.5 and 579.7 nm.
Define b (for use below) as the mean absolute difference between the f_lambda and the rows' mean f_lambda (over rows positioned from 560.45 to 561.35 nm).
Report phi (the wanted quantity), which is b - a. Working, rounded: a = 4.65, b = 0.049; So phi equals -4.60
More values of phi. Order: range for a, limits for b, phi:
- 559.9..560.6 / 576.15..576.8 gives -4.16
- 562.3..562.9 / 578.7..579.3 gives -4.47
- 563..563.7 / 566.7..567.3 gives -4.52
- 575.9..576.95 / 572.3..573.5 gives -4.48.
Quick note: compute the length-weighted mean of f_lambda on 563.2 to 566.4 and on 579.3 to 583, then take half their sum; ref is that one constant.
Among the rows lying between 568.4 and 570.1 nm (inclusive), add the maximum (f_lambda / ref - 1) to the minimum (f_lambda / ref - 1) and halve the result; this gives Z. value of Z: -0.10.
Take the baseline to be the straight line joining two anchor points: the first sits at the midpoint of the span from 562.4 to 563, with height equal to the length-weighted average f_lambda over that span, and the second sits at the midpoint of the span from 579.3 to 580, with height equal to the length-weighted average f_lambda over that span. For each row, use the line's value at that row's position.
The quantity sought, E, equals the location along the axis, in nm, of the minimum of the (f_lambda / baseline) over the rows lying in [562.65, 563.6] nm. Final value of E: 562.713 nm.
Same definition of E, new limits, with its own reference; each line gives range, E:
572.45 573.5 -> 572.515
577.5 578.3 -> 577.680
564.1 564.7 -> 564.140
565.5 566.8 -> 565.701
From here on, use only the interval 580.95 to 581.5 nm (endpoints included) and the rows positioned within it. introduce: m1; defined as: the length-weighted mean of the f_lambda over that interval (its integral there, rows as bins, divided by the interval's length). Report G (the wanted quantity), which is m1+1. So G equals 5.34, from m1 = 4.34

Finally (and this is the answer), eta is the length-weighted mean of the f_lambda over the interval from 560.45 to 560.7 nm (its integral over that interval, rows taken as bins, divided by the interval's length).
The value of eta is 4.36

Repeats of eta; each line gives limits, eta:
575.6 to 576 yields 4.06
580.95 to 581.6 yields 4.32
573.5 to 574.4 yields 4.60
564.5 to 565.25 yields 4.62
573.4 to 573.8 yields 4.77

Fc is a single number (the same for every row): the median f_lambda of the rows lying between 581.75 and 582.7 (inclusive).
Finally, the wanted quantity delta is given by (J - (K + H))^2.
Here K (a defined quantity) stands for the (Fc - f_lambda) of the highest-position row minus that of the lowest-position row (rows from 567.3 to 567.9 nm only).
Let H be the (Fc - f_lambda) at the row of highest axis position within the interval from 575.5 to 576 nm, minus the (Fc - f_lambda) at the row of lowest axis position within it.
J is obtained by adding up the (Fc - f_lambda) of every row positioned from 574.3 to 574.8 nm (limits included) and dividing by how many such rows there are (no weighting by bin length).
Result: 0.19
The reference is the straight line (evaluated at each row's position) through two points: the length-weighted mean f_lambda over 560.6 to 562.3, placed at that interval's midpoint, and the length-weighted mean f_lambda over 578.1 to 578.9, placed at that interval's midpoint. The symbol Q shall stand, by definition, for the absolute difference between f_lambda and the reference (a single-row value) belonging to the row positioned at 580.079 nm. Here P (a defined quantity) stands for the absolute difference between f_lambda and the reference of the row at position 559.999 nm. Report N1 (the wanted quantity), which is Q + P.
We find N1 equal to 0.37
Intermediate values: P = 0.27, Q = 0.10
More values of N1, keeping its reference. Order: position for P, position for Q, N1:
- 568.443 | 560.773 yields 0.47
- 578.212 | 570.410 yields 0.46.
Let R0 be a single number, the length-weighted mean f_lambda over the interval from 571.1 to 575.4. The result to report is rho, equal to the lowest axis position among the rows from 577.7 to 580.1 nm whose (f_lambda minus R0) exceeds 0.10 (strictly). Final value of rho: 577.813 nm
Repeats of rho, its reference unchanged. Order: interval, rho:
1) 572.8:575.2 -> 572.911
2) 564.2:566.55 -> 564.270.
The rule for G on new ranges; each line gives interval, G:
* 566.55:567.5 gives 5.36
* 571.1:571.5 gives 5.18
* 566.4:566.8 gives 5.42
